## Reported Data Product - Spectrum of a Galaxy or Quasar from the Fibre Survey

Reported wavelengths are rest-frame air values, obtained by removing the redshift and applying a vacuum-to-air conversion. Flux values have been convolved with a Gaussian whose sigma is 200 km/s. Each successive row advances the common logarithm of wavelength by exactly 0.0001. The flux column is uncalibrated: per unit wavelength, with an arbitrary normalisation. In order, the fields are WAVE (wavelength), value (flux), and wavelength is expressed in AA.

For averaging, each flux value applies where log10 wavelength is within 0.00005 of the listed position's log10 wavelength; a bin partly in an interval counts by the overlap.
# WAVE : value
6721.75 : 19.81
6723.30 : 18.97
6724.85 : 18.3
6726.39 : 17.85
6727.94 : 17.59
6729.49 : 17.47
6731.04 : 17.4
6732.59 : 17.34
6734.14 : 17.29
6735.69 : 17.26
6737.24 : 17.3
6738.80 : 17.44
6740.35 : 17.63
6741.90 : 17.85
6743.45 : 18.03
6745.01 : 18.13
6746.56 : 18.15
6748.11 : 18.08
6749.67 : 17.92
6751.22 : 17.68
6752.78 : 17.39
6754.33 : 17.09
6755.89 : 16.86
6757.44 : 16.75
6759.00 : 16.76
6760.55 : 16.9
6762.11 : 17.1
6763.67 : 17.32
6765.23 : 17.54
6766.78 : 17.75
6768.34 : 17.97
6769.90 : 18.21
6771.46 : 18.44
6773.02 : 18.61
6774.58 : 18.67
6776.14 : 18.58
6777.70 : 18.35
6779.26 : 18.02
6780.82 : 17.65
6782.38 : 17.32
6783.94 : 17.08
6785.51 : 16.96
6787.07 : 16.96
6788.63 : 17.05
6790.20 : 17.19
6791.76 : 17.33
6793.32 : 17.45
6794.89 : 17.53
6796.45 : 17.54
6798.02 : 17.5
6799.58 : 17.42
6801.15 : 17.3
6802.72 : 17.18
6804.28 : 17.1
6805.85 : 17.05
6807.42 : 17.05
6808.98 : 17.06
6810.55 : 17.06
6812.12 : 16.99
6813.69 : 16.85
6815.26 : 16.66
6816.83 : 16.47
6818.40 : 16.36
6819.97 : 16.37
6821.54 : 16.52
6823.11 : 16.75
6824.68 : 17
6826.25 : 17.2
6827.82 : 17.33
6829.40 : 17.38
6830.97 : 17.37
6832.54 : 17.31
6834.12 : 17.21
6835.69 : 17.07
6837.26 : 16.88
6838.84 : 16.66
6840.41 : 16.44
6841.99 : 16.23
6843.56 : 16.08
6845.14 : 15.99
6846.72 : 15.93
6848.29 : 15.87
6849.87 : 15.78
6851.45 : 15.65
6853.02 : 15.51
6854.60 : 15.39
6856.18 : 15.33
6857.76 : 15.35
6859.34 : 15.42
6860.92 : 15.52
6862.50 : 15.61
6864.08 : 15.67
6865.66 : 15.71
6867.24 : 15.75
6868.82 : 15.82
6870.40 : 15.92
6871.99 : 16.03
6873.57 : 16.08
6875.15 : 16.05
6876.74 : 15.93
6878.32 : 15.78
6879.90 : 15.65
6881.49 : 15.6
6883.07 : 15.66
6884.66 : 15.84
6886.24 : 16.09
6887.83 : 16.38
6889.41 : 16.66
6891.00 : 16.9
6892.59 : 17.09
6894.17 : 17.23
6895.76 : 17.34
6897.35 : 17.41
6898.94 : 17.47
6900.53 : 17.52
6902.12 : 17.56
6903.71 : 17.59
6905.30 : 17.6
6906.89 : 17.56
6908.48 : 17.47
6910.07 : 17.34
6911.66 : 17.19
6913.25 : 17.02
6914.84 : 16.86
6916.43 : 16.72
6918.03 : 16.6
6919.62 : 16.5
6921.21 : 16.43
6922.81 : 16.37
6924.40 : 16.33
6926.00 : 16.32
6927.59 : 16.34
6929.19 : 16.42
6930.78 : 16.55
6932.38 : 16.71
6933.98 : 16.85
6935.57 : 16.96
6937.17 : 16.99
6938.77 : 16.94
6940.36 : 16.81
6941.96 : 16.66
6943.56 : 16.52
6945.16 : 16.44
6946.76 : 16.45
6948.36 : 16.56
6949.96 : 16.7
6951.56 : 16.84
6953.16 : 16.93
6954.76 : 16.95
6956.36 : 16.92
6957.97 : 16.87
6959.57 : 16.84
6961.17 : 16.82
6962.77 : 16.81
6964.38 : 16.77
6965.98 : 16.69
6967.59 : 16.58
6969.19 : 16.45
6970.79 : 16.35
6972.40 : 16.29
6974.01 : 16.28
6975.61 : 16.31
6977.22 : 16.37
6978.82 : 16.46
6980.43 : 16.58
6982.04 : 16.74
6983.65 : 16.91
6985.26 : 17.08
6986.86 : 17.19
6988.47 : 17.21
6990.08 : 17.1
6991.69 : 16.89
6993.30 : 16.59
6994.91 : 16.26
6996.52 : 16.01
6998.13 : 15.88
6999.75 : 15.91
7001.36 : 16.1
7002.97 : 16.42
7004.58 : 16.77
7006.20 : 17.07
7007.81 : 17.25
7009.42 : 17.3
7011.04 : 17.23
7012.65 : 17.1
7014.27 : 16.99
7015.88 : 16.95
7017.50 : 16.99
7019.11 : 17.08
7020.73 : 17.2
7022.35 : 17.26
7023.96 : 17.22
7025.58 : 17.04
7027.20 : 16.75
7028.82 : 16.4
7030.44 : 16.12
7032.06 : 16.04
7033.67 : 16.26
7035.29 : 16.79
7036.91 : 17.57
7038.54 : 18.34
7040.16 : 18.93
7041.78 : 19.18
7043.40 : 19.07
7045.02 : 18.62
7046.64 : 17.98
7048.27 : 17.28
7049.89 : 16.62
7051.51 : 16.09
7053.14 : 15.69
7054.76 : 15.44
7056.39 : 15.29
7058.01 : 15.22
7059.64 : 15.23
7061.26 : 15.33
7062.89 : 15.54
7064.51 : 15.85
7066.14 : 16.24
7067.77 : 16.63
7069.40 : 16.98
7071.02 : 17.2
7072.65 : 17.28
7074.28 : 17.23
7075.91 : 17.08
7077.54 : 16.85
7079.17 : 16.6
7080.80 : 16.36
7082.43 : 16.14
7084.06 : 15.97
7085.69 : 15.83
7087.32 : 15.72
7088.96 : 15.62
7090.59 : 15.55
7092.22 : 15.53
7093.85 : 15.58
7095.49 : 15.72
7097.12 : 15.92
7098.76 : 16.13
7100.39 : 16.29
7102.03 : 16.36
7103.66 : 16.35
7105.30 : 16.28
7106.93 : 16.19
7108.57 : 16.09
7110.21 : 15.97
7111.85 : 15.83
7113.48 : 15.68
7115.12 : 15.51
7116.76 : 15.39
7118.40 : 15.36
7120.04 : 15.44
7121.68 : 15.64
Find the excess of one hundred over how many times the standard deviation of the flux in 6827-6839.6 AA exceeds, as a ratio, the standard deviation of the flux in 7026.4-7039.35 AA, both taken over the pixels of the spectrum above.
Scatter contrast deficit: 99.7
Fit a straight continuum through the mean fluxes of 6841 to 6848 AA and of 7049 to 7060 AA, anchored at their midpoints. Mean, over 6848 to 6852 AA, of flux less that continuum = -0.28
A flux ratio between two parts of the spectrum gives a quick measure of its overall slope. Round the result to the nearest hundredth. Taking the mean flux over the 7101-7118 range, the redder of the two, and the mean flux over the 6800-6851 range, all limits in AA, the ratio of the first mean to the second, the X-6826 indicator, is 0.95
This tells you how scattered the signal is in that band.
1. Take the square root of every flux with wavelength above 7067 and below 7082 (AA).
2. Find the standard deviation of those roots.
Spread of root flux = 0.04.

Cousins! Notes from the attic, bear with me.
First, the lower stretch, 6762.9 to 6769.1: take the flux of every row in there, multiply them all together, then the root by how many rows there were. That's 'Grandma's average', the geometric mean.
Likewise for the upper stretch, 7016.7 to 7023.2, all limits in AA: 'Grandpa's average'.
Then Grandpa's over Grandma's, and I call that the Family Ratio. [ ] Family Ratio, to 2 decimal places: 0.97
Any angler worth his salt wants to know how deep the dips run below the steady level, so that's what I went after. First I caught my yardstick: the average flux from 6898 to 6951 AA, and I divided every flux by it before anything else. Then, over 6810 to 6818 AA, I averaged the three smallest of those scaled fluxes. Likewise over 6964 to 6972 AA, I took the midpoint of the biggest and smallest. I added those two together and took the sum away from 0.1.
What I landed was -1.87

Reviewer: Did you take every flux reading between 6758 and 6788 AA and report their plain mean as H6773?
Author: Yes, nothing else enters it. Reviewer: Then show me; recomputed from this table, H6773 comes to 17.7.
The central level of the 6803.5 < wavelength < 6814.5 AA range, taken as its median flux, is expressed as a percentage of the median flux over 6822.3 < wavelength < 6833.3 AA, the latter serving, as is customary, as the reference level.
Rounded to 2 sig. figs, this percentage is 98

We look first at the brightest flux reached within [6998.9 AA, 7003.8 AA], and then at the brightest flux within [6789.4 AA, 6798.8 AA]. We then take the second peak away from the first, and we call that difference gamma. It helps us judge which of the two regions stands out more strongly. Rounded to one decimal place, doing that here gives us -1.1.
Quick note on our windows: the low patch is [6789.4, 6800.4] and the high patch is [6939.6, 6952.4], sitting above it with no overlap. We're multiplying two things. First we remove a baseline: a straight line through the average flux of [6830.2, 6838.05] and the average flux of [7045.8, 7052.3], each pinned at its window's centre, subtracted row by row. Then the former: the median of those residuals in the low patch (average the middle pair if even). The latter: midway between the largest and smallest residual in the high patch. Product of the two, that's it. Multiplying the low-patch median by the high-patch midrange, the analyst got -0.11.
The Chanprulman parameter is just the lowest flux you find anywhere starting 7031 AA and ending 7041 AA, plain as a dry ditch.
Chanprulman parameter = 16.04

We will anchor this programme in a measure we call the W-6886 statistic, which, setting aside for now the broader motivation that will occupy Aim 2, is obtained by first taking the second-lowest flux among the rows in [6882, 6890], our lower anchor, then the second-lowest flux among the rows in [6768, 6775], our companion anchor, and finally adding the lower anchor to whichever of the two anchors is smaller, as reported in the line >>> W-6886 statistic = 31.7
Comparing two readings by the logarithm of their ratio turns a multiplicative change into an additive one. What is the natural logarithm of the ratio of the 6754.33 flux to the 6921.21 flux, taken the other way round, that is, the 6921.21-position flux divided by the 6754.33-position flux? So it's -0.039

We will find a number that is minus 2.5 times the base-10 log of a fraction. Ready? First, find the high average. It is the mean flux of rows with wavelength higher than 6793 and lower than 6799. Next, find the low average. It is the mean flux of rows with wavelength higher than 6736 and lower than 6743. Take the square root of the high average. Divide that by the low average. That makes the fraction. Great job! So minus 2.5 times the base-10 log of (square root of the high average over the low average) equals 1.557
